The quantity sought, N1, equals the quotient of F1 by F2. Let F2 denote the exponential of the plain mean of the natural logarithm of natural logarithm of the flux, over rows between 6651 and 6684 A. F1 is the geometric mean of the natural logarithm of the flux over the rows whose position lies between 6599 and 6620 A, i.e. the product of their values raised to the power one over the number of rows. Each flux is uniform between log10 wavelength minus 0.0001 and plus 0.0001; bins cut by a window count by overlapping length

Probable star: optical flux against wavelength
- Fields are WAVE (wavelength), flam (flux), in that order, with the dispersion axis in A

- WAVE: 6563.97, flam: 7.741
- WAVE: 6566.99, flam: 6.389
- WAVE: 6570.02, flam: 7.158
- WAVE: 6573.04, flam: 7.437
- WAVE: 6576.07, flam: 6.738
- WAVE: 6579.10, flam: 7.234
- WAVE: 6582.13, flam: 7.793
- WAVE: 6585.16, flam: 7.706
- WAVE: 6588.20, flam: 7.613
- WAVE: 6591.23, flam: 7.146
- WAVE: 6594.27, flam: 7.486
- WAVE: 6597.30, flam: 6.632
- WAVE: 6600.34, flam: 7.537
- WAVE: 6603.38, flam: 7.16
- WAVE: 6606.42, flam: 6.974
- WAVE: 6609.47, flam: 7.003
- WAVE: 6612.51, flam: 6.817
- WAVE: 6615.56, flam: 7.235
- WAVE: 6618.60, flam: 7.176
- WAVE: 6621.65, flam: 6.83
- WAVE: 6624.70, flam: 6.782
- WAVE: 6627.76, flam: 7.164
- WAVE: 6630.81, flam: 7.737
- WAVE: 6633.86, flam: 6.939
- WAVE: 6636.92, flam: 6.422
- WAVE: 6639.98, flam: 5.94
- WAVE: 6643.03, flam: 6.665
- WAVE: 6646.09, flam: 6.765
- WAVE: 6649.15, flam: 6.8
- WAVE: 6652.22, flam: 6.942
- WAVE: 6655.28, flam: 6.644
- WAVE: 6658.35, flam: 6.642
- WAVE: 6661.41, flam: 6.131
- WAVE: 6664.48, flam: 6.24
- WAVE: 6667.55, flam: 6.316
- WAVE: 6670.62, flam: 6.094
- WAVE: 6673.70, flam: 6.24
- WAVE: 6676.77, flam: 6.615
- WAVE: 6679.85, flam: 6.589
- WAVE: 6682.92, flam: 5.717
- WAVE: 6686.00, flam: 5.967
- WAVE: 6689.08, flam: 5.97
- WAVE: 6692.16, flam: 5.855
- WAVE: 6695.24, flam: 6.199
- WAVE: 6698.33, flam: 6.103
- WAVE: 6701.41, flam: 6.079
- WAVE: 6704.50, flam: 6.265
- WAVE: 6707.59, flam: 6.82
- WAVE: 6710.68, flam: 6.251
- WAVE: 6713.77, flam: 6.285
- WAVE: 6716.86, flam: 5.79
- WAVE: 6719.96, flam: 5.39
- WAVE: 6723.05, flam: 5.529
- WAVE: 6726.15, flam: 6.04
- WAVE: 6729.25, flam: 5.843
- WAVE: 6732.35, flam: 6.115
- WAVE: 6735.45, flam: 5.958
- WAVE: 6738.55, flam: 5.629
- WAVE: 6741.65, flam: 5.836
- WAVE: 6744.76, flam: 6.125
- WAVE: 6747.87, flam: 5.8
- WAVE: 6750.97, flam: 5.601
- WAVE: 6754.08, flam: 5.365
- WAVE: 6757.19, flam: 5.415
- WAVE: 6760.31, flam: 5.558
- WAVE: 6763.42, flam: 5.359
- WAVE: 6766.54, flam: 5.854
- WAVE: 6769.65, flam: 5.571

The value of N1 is 1.06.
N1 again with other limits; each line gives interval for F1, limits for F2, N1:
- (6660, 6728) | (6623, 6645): 0.94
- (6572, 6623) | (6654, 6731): 1.09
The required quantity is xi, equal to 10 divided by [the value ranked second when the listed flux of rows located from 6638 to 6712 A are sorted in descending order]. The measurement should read 1.47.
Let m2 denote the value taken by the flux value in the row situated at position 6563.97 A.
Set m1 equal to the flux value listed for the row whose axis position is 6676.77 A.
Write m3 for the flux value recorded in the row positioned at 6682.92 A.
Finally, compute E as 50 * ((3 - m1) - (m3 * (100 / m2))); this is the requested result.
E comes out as -3873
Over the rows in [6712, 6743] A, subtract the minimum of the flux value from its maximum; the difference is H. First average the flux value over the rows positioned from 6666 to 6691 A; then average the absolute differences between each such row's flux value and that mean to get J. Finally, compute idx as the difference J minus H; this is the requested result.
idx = -0.6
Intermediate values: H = 0.9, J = 0.25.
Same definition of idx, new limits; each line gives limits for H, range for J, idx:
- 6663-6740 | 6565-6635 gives -1.1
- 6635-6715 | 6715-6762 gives -1.0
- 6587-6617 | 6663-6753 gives -0.7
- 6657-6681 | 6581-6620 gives -0.3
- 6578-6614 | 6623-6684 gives -0.8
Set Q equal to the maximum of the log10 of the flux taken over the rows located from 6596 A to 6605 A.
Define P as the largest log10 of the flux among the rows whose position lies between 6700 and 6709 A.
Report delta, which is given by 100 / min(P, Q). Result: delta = 120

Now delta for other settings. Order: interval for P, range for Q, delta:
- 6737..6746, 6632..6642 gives 127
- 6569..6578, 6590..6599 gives 115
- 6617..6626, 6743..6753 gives 127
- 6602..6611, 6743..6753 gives 127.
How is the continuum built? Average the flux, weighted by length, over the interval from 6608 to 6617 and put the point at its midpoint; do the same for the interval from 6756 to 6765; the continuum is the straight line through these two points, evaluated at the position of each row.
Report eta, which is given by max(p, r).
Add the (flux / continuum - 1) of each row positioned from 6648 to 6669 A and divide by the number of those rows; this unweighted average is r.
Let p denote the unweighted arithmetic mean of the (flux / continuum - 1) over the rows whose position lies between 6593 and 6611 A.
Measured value 0.00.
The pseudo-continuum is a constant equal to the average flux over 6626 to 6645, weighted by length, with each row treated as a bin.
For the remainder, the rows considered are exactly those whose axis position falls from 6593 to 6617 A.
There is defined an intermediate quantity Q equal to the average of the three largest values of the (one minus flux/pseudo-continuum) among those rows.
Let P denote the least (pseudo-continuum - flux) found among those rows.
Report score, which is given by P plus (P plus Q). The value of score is -1.5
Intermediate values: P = -0.7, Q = 0.00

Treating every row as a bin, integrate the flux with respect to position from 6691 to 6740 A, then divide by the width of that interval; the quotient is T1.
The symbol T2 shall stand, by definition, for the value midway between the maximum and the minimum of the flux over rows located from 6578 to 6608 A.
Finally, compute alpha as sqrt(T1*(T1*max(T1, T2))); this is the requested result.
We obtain 16.1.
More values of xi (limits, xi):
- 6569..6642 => 1.29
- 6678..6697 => 1.61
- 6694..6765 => 1.59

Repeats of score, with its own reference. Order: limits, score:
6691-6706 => 1.2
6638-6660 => -0.2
